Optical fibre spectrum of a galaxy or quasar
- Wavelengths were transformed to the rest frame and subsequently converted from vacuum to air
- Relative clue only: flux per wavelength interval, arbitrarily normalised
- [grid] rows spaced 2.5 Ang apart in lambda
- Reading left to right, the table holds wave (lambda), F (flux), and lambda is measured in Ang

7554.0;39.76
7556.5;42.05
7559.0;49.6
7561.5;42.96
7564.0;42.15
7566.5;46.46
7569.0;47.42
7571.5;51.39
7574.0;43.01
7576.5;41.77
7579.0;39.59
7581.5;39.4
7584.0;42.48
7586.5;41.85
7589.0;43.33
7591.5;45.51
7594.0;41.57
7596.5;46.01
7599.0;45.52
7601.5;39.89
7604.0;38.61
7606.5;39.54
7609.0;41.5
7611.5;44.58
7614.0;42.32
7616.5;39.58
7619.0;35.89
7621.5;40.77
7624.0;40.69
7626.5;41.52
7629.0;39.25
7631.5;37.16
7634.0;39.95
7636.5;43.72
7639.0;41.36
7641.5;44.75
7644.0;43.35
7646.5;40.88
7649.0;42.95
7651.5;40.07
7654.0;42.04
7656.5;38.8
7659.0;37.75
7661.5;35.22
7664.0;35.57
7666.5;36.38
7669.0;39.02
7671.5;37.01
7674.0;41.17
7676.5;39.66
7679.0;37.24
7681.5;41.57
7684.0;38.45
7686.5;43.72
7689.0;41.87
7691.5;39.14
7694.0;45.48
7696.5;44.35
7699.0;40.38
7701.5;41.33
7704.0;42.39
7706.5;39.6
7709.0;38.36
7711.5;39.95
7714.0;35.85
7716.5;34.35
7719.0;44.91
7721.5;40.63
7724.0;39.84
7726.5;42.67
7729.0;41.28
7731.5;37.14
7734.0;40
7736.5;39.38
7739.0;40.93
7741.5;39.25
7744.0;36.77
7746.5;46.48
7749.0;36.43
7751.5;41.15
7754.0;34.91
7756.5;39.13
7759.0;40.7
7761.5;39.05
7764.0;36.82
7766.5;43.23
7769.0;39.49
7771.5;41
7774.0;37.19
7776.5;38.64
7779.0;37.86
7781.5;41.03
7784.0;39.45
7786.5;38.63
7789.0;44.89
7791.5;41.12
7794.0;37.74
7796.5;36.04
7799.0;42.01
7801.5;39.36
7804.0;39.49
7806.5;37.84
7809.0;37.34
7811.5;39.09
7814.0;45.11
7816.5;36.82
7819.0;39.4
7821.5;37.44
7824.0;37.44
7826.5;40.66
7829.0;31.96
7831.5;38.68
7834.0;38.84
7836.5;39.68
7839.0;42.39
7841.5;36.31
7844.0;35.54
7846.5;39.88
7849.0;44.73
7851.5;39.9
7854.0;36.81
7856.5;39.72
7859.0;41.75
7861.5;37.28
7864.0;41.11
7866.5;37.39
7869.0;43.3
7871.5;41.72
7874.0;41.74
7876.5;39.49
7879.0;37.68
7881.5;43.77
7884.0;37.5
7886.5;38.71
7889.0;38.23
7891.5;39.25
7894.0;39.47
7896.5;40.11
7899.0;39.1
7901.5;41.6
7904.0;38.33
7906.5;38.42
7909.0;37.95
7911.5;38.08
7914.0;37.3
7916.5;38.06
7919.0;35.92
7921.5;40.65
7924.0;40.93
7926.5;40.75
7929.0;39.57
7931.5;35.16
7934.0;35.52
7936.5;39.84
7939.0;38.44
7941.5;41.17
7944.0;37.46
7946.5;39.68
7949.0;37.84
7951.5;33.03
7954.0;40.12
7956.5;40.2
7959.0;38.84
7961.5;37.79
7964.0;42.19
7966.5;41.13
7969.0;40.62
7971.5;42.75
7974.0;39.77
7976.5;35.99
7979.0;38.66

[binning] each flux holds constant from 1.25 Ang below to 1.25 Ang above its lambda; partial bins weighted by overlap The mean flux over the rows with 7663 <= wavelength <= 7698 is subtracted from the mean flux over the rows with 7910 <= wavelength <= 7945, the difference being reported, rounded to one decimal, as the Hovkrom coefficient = -1.6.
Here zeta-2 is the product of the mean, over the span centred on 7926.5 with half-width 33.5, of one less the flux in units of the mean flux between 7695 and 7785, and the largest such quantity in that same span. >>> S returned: 0.005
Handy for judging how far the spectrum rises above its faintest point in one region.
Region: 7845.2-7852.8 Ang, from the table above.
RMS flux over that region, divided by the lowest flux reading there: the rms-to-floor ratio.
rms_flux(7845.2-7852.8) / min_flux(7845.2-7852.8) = 1.04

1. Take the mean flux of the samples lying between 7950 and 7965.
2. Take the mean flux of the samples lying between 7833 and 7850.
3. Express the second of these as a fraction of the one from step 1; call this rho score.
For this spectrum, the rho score 1.024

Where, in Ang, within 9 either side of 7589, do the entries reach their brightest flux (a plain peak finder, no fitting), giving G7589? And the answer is 7596.5 Ang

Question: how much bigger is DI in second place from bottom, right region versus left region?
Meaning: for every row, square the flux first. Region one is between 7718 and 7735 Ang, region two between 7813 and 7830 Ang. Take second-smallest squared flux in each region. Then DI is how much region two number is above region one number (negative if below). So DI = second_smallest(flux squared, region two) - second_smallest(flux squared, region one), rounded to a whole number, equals -232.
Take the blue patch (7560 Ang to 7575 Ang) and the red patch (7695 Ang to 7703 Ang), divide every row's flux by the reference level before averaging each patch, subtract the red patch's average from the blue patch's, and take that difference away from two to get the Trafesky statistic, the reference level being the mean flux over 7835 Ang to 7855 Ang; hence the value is 1.910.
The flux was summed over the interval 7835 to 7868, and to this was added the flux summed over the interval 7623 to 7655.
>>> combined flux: 1050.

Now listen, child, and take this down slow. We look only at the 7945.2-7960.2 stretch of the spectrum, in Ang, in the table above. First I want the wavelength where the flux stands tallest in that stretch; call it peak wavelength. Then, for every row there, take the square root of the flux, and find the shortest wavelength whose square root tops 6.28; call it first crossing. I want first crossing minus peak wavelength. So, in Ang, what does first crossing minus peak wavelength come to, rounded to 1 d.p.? -10.0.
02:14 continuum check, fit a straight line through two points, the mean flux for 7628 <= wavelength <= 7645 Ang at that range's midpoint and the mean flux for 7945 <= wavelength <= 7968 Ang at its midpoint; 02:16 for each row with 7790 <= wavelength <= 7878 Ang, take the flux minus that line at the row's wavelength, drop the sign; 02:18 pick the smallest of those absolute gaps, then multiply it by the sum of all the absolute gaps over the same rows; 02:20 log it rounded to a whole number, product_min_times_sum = 0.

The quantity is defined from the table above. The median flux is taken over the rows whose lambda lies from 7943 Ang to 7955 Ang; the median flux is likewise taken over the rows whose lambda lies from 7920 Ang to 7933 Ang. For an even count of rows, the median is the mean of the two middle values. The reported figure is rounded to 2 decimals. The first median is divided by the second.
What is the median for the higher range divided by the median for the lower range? 0.93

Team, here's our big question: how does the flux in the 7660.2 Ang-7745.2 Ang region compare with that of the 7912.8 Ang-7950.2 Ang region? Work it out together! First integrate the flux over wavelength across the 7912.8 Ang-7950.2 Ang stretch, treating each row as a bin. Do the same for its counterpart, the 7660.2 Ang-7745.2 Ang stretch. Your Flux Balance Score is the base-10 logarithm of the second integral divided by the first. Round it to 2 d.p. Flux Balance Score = 0.37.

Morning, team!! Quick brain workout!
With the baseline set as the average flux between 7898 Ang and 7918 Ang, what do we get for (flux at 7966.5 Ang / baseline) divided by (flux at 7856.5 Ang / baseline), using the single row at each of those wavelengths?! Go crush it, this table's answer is 1.04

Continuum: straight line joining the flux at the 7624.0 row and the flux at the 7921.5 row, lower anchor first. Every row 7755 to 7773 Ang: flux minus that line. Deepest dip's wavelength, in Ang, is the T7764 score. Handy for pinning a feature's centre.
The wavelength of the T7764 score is 7764.0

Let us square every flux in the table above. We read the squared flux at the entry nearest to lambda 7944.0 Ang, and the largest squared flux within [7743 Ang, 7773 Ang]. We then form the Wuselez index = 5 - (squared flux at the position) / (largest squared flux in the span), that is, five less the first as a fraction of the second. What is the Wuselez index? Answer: 4.35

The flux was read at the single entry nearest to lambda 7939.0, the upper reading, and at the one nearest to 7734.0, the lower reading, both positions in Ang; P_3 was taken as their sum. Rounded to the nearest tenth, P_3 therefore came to 78.4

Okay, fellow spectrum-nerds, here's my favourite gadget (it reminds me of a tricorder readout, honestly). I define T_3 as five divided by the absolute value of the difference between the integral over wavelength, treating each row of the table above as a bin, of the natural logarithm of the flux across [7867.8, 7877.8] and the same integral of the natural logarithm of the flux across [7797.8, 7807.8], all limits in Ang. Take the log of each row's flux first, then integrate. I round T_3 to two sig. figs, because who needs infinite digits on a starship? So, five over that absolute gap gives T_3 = 11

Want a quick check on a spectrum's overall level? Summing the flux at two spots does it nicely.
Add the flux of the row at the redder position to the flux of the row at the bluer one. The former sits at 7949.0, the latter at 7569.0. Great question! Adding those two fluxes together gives 85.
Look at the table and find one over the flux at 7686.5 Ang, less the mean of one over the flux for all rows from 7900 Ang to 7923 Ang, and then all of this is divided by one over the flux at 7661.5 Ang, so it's -0.11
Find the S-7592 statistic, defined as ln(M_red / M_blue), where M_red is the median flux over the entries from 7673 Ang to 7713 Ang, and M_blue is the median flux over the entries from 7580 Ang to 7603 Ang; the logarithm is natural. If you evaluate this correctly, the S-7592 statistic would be -0.04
